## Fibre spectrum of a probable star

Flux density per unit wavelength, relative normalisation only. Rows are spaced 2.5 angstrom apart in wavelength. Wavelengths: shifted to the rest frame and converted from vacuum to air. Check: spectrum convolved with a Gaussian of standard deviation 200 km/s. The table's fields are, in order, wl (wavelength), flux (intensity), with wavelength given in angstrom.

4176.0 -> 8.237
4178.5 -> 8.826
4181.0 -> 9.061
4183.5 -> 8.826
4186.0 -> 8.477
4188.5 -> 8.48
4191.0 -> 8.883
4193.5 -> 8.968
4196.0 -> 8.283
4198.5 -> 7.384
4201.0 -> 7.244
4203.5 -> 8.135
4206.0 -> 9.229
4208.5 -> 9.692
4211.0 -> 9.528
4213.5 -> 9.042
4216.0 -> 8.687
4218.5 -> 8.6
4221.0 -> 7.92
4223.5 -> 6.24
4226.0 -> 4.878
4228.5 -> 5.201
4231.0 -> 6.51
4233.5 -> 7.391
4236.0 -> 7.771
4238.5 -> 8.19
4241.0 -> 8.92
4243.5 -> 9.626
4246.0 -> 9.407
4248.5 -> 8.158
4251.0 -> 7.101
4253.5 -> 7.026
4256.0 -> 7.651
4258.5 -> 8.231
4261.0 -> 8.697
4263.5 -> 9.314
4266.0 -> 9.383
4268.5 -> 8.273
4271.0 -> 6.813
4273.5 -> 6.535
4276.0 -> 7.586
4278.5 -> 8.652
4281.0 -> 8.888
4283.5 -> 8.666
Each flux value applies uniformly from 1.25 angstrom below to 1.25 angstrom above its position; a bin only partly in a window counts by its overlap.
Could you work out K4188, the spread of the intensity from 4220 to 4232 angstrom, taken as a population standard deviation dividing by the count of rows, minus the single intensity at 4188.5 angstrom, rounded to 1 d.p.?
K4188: -7.4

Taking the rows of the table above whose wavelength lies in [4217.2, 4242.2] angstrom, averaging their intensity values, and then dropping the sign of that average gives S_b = 7.16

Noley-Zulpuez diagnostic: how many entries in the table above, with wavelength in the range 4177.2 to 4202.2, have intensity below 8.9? 8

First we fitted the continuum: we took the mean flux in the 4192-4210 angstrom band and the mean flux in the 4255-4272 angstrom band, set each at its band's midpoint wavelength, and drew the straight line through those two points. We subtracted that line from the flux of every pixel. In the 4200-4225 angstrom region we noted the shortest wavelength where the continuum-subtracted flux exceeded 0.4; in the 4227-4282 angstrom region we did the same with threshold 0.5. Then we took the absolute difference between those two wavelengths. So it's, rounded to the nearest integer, 35 angstrom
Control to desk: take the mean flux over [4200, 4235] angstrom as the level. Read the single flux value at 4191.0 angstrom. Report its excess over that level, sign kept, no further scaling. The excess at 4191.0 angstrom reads 1.1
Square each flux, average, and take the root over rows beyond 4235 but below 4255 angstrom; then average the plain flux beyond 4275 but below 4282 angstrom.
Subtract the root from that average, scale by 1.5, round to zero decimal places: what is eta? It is 0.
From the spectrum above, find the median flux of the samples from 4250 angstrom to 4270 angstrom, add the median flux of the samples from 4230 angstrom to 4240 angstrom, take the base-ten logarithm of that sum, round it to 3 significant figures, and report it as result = 1.20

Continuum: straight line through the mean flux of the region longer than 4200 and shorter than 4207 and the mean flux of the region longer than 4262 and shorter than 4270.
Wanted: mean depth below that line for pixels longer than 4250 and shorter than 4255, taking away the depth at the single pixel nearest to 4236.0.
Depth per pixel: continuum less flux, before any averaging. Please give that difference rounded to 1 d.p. 0.9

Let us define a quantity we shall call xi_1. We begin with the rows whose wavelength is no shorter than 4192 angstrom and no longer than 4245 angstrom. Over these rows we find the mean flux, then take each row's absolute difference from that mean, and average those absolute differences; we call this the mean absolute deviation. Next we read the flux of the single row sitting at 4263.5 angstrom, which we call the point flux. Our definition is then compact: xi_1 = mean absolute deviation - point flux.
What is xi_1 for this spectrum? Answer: -8.2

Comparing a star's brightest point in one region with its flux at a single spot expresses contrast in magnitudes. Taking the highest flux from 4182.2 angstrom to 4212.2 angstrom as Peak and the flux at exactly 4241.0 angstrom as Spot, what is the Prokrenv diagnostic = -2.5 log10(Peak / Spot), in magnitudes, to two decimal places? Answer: -0.09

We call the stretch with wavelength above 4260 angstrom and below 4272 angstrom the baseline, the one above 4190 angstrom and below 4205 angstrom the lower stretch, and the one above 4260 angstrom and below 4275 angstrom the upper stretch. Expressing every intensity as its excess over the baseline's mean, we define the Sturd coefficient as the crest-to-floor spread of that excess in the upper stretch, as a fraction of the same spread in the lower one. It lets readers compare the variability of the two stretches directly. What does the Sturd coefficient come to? 1.65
